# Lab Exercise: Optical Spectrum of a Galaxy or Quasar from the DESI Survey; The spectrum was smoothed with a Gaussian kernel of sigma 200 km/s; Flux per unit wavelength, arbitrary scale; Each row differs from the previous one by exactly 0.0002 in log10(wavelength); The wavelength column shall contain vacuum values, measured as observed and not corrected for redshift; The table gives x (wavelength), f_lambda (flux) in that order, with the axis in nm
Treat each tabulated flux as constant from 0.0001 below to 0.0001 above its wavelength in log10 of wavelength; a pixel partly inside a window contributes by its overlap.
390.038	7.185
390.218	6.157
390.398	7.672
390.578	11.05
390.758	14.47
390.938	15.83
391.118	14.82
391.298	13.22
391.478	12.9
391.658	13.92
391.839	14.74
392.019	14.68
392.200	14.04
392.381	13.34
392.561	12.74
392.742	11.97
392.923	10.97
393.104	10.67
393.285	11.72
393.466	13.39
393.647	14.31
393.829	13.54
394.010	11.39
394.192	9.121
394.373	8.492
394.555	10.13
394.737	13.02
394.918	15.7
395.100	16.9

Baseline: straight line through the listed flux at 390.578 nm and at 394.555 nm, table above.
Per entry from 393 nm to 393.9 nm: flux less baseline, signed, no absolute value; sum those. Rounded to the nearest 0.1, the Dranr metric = 11.7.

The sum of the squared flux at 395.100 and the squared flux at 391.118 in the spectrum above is 505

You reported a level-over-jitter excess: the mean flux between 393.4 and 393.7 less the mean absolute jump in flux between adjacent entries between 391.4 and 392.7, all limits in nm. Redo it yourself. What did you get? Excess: 13.2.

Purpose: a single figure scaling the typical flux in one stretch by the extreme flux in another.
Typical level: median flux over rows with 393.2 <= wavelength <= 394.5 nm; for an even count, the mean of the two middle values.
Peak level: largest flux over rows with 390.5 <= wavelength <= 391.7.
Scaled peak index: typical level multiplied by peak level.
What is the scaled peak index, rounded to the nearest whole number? 186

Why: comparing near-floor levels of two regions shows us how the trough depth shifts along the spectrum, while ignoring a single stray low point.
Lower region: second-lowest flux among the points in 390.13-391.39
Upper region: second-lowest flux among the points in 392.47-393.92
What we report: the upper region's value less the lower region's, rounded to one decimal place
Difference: 3.3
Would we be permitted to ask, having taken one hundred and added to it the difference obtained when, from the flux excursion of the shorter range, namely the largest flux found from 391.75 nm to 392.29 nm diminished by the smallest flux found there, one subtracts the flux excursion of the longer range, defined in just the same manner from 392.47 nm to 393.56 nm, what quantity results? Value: 98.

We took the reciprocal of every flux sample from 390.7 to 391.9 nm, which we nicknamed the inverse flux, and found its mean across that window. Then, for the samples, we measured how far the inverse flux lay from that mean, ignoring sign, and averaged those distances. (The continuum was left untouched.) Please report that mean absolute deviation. 0.0040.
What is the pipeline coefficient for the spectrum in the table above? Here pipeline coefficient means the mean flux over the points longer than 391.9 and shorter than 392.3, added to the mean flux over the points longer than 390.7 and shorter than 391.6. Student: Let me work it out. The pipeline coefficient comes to 28.6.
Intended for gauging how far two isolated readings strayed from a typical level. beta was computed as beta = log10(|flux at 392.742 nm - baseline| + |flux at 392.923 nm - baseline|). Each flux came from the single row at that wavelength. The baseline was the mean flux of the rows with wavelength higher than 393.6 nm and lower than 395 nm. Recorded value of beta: 0.00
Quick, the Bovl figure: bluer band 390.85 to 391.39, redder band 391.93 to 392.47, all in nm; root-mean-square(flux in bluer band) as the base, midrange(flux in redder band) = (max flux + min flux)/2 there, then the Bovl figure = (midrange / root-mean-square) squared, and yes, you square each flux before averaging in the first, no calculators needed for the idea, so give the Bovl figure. 0.91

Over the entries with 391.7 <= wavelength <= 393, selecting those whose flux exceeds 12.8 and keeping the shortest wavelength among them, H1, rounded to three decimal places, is 391.839 nm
